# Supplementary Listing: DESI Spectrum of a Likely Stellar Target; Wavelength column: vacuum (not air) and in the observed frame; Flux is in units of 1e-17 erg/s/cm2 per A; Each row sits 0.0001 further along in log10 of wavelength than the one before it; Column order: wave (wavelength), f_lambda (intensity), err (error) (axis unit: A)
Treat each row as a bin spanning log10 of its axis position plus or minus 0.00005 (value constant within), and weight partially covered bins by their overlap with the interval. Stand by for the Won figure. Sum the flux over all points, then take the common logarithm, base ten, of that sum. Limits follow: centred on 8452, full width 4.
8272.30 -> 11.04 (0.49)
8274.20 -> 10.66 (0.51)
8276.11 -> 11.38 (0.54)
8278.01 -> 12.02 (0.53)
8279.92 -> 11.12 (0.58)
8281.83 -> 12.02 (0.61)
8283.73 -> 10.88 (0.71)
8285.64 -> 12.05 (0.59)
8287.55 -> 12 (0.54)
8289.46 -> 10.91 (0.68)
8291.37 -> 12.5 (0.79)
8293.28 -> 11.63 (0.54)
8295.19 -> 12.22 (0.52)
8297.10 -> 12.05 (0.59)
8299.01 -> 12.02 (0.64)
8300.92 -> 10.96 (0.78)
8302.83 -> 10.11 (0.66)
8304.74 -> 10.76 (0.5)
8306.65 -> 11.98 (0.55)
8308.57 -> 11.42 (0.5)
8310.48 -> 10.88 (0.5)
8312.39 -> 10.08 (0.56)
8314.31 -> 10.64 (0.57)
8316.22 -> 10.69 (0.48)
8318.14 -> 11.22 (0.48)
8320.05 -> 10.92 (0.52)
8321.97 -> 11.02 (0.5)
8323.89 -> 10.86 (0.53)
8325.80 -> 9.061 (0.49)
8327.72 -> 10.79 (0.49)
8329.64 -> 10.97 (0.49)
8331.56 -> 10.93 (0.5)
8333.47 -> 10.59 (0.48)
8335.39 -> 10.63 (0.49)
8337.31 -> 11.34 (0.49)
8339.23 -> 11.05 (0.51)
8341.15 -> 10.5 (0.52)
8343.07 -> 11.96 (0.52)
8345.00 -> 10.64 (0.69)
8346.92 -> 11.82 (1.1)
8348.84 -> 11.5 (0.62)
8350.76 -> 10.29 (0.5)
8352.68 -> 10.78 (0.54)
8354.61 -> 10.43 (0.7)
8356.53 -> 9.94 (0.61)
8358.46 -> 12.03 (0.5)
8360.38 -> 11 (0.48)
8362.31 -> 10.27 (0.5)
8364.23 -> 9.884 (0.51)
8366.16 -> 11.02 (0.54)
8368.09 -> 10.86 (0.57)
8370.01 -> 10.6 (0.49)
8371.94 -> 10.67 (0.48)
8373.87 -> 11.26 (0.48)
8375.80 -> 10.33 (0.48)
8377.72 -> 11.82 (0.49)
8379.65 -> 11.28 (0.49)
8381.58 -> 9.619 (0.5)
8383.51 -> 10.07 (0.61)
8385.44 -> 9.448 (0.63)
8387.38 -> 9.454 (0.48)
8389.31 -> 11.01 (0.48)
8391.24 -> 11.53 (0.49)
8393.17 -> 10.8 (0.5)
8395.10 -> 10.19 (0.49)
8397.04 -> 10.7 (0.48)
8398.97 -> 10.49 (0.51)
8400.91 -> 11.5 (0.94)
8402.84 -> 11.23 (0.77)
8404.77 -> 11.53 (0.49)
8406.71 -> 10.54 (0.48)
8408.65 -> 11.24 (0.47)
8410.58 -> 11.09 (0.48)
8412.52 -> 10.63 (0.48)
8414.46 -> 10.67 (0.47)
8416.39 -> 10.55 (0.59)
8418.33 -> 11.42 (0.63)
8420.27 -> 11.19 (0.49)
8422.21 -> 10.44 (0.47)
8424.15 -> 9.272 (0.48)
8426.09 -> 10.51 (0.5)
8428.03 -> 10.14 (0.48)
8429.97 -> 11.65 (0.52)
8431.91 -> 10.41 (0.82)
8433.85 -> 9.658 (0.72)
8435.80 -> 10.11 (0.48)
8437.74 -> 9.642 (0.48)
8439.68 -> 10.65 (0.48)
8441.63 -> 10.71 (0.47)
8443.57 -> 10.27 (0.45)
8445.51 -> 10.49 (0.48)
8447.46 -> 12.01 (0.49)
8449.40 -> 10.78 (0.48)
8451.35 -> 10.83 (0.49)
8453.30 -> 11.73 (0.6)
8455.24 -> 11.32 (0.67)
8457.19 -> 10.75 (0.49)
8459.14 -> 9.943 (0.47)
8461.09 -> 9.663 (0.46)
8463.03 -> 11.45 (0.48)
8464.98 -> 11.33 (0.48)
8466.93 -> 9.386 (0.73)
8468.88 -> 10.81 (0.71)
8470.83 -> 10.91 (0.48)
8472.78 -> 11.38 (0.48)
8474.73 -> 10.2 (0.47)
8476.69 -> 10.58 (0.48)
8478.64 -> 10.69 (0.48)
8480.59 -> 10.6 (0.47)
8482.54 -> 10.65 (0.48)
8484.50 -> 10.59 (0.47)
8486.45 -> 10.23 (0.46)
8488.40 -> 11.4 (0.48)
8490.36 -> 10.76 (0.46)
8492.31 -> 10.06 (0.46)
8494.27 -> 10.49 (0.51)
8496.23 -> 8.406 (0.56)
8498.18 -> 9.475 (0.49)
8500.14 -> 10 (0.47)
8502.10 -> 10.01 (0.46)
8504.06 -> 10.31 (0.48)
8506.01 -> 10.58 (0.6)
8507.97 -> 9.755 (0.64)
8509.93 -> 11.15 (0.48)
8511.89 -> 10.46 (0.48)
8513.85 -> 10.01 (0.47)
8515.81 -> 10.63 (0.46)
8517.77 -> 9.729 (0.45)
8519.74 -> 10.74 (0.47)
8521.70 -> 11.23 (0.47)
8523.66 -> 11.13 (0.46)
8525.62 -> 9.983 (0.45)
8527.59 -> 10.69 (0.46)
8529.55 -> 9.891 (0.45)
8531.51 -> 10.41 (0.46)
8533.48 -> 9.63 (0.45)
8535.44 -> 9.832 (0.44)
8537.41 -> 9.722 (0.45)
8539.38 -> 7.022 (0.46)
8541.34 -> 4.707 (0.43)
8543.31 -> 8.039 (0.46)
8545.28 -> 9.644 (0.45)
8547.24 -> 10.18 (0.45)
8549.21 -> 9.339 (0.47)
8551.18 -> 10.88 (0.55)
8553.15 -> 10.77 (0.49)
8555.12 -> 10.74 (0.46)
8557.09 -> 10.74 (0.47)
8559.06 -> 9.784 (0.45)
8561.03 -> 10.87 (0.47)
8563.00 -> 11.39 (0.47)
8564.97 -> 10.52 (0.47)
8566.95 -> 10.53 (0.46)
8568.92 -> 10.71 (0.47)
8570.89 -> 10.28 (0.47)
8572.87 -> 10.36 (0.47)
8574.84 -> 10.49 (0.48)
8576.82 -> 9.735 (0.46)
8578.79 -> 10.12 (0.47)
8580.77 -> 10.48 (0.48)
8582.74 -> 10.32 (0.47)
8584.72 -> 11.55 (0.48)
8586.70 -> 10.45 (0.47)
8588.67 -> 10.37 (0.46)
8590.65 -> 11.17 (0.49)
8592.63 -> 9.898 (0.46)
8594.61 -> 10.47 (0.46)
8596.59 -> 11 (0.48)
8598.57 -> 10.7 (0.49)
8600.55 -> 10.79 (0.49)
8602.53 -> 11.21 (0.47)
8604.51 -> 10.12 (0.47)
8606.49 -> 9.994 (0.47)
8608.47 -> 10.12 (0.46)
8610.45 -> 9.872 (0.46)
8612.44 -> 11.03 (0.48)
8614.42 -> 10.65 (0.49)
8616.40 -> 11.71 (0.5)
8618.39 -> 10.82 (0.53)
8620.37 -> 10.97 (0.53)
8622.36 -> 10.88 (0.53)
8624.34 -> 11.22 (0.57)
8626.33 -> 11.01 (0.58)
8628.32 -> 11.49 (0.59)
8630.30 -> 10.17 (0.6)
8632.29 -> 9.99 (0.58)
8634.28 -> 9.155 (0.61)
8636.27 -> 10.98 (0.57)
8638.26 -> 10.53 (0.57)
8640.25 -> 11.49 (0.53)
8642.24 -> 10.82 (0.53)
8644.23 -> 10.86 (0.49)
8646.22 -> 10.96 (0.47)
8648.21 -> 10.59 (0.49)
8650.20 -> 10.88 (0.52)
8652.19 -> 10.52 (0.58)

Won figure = 1.353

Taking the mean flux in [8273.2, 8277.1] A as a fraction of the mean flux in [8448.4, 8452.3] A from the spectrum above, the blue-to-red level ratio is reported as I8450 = 1.02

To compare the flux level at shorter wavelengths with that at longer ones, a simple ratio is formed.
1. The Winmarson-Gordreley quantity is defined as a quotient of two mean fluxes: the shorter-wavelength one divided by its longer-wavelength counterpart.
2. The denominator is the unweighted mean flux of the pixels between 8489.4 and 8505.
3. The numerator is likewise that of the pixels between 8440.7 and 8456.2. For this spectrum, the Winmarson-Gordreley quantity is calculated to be 1.11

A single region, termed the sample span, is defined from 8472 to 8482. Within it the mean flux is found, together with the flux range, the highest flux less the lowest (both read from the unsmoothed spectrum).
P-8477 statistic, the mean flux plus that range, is 11.9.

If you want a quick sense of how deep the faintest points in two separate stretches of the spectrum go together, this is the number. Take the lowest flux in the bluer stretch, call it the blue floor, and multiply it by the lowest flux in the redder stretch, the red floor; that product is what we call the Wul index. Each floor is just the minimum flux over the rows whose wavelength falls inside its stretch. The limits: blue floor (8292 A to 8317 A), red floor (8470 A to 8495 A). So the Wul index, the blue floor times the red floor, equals 101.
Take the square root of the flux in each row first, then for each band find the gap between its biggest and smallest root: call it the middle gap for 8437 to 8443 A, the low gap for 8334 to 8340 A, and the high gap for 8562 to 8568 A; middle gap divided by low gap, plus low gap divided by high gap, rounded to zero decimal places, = 2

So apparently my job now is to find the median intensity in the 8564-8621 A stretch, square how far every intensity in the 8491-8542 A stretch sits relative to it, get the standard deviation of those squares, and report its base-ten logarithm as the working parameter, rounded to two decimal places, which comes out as 0.83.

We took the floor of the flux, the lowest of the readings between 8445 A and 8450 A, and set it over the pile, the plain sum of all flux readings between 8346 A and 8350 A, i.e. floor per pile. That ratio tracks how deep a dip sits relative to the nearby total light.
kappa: 0.450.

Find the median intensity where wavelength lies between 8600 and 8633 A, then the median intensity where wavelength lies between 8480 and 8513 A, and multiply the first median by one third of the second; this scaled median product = 37.7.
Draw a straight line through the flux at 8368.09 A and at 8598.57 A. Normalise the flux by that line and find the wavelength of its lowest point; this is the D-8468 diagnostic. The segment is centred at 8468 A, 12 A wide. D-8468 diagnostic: 8466.93 A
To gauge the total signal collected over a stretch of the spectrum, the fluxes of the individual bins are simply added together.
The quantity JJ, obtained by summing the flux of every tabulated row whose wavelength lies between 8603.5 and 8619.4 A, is 84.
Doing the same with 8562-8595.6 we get 179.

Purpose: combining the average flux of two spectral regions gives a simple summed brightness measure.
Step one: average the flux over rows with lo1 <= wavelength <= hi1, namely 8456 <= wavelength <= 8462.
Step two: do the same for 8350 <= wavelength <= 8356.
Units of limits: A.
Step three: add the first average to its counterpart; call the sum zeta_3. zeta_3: 20.62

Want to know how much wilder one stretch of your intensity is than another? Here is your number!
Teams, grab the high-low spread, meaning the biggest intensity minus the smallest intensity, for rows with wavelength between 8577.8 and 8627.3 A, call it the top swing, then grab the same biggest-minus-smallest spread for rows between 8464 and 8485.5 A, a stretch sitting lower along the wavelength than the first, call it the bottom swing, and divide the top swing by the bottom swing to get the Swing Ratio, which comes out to 0.92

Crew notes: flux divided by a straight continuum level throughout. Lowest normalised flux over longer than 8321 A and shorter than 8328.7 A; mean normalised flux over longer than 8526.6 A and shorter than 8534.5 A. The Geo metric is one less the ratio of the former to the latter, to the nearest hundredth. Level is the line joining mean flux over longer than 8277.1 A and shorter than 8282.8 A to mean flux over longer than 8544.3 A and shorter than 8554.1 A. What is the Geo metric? 0.20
